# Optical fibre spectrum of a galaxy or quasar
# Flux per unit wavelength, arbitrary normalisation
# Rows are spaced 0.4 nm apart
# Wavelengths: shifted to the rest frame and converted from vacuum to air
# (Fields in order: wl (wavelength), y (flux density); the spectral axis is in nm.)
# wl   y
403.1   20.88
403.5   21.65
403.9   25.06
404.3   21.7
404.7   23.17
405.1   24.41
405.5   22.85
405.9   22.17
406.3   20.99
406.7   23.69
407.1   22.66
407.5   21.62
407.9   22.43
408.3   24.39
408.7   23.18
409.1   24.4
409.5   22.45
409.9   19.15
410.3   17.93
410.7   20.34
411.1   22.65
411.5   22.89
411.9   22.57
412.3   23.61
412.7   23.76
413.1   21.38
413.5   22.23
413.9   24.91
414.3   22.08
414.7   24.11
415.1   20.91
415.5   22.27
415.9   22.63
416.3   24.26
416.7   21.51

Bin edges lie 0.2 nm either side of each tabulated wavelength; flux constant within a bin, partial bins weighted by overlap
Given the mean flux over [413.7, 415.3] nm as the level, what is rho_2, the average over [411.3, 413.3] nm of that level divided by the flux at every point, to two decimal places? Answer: 1.01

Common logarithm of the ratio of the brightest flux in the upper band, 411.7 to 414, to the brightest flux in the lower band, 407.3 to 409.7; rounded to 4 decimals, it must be 0.0090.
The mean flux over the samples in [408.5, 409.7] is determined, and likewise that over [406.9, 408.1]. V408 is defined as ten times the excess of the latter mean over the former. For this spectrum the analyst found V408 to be -11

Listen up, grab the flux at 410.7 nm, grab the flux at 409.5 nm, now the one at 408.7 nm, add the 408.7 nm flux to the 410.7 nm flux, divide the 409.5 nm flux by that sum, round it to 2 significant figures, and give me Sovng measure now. 0.52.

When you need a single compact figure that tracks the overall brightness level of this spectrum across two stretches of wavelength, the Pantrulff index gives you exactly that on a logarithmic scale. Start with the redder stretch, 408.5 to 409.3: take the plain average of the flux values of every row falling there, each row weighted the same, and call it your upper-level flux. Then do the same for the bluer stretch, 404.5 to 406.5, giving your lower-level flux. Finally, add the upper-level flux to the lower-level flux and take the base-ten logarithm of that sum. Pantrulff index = 1.67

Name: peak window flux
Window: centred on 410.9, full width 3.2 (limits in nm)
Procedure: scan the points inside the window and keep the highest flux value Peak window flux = 23.61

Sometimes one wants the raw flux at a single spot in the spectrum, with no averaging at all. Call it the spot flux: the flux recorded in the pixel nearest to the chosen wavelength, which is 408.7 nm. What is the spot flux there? 23.18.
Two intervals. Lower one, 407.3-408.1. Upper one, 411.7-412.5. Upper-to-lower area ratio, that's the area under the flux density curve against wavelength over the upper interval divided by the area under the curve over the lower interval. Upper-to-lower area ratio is 1.05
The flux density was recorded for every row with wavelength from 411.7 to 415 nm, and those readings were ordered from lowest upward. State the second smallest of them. 22.08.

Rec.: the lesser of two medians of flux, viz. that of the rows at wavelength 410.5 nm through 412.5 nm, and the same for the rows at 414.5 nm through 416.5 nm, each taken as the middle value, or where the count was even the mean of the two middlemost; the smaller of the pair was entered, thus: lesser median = 22.6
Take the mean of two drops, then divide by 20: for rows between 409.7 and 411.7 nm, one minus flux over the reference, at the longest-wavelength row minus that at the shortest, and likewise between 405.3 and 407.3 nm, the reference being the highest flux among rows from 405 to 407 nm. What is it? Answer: -0.0036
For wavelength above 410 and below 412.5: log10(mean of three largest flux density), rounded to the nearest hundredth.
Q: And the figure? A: 1.36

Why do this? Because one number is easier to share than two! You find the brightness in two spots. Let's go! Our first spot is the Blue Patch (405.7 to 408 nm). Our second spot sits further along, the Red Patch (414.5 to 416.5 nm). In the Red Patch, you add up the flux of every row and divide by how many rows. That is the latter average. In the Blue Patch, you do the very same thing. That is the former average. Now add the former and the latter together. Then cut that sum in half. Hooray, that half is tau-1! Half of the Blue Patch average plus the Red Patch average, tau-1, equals 22.5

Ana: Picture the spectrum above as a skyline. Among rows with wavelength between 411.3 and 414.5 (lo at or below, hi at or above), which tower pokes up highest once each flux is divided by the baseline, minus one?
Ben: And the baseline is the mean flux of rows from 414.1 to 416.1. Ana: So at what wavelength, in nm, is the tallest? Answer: 413.9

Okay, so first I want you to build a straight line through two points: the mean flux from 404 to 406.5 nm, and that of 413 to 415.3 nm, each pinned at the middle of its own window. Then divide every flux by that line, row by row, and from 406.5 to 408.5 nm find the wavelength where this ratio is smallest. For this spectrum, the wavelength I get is 407.5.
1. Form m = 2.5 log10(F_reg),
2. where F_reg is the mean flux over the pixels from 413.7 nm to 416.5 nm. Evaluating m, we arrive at 3.41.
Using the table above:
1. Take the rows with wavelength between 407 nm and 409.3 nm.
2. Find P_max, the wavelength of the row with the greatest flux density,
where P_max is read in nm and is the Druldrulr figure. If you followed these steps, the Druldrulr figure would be 409.1 nm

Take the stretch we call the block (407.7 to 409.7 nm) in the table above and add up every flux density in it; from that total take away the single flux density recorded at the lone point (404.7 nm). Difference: 93.7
